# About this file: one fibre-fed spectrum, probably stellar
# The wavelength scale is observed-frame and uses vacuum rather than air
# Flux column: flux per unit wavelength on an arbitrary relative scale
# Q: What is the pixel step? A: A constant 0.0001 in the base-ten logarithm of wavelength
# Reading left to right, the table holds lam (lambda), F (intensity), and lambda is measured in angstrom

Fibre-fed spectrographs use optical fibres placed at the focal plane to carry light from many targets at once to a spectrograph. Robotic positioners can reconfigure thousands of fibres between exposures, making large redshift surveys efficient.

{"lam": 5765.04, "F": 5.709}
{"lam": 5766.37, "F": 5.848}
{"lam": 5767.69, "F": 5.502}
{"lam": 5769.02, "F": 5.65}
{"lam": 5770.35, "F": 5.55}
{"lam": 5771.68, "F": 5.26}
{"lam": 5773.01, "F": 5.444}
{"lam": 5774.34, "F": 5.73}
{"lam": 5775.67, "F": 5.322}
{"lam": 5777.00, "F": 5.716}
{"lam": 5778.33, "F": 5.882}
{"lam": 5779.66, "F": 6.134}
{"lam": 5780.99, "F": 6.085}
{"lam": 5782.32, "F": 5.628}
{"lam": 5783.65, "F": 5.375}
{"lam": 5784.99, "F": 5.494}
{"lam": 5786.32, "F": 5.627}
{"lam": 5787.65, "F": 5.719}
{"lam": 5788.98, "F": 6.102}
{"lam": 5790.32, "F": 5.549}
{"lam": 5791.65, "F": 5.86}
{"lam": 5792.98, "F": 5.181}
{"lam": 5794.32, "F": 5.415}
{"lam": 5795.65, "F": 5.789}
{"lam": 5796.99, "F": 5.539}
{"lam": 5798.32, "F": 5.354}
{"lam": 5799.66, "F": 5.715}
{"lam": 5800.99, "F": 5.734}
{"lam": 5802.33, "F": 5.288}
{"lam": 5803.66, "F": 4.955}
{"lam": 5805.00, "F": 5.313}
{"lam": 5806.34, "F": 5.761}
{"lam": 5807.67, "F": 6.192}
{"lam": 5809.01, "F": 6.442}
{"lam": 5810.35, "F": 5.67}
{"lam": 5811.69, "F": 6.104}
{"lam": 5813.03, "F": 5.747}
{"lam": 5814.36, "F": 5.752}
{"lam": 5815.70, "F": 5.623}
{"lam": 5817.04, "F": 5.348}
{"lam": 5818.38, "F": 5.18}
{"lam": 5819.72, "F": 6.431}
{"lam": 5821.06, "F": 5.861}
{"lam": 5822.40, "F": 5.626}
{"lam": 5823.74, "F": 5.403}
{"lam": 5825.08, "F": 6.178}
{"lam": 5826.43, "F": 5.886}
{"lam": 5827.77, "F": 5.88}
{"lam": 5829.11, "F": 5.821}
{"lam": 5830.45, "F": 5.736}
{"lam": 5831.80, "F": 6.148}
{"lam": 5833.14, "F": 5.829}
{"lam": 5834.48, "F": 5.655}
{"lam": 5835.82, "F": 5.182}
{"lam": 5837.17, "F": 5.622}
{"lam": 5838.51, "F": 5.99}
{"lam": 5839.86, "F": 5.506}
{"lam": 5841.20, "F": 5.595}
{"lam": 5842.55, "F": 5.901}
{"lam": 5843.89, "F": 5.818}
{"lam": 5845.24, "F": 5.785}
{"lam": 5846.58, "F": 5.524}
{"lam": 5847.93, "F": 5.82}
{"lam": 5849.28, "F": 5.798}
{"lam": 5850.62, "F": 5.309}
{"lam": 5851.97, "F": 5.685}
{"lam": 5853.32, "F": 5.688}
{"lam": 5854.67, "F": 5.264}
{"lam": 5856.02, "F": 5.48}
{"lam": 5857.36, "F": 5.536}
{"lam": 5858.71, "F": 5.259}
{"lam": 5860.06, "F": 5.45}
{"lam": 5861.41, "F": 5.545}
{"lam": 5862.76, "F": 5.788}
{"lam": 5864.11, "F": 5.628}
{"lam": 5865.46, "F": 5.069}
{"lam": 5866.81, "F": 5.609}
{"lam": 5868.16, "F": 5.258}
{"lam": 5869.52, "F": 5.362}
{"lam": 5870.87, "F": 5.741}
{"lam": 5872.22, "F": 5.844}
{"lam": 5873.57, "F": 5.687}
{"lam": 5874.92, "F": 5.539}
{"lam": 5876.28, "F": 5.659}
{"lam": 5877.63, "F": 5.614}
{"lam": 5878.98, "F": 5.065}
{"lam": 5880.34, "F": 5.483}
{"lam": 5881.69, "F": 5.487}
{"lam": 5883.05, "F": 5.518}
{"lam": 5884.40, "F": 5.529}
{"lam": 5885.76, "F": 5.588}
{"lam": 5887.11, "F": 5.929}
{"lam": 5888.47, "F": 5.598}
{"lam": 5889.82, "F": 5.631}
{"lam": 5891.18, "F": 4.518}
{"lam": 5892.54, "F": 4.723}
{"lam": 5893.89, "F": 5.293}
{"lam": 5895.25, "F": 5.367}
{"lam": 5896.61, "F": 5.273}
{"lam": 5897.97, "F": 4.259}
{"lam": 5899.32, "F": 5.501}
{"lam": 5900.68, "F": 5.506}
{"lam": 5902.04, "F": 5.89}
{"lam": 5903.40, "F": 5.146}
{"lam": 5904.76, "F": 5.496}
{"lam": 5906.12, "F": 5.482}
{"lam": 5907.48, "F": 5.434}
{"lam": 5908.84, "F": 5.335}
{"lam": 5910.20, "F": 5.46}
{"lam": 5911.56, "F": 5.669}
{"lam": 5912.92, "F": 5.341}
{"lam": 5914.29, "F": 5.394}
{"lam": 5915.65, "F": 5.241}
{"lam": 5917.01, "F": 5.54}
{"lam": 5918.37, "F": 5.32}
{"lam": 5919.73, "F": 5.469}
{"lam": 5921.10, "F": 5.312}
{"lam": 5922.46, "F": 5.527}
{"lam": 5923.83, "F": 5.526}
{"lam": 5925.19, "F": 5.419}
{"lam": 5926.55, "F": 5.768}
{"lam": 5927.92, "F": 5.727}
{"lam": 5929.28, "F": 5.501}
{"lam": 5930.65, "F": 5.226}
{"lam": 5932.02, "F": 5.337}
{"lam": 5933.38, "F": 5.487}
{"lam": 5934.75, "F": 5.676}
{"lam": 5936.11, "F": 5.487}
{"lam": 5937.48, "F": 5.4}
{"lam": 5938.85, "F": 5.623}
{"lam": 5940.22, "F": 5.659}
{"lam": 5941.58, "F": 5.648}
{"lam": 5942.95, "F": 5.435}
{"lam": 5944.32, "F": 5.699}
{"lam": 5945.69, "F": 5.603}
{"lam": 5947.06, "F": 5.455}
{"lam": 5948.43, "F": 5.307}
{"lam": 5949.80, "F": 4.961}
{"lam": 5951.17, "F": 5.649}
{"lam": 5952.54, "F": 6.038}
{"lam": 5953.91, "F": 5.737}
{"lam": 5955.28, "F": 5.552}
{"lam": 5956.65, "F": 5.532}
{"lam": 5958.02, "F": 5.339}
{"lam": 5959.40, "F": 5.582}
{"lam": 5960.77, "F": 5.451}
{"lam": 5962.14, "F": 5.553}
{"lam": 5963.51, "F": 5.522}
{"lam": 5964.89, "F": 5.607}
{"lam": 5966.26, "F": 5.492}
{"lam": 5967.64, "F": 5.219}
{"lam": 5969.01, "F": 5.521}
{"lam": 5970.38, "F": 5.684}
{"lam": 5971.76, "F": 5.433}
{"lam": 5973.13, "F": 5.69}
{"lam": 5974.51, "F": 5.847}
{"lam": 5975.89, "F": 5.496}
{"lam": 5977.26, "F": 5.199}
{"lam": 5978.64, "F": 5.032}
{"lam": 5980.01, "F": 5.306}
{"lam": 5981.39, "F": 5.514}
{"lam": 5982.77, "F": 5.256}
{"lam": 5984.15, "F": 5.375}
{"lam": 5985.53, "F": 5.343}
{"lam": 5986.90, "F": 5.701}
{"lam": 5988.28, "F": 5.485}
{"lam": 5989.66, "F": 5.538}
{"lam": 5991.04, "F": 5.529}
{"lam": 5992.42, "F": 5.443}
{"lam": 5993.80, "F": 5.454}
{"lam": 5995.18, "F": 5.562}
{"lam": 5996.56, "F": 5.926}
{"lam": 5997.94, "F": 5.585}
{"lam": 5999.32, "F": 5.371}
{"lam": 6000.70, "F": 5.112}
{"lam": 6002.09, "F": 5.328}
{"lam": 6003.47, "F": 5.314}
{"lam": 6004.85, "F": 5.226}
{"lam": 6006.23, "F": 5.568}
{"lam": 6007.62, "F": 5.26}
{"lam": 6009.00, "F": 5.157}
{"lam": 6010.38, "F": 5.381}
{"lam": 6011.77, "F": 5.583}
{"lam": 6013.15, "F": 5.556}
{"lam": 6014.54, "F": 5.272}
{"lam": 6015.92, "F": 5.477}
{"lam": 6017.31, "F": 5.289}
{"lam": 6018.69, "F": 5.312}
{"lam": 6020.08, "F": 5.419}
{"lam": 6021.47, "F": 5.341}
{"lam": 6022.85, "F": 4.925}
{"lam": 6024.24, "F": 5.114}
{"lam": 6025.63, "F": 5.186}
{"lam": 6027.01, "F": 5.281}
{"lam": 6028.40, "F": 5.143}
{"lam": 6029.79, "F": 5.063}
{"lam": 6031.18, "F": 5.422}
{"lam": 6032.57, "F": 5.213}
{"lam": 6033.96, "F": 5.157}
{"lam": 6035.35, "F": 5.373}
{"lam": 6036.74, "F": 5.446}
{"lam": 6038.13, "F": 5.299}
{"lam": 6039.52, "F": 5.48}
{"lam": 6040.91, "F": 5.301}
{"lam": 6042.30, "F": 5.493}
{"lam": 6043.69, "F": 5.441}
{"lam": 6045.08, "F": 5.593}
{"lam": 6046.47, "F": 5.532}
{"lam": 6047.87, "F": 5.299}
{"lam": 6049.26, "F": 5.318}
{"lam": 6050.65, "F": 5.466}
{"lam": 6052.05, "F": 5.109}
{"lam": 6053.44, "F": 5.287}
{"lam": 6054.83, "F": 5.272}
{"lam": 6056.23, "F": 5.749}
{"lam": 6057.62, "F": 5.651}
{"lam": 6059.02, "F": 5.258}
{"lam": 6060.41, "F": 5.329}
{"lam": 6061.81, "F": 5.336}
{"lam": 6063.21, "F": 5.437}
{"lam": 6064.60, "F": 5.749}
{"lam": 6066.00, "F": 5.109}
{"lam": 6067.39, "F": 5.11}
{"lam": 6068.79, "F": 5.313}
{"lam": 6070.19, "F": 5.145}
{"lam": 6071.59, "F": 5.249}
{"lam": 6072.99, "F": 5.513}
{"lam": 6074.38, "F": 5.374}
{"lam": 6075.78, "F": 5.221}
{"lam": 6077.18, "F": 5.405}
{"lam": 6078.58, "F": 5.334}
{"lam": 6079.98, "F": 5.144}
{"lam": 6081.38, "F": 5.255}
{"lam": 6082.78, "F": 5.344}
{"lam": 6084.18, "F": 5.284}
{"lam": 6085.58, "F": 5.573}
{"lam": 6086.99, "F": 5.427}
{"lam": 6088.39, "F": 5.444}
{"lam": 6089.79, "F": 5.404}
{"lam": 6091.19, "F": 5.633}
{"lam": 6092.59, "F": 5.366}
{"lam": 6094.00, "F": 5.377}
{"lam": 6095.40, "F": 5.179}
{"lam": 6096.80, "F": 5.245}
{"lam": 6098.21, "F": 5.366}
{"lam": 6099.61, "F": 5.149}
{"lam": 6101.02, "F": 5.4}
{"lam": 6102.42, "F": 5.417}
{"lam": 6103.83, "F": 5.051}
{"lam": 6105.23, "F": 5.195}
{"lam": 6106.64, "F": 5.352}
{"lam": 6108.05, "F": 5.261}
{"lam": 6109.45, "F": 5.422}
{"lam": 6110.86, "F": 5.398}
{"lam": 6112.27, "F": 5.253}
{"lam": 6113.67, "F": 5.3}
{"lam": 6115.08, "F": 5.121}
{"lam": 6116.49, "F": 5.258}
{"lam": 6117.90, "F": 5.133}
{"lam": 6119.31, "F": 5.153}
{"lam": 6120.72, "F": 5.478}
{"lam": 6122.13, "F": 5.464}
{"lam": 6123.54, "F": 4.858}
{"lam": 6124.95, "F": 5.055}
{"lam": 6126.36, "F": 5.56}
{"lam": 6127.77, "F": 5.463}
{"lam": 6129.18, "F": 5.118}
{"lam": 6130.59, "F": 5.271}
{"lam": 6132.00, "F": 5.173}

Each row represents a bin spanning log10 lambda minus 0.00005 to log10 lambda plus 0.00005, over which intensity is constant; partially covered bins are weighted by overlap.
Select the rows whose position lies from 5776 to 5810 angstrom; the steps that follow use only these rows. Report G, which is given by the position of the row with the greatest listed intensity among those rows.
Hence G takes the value 5809.01 angstrom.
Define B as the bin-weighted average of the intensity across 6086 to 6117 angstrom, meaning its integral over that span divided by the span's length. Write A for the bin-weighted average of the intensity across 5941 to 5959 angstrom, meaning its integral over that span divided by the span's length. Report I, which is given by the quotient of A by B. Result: 1.04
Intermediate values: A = 5.53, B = 5.32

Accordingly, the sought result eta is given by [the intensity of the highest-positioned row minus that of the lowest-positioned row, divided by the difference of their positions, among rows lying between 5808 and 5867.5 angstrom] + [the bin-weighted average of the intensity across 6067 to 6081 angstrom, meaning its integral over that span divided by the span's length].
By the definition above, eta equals 5.27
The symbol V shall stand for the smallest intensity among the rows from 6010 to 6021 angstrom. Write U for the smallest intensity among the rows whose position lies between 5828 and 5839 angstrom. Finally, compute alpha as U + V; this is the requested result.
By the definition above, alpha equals 10.5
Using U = 5.182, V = 5.272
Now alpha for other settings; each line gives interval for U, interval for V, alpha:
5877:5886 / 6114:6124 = 9.9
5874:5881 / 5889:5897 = 9.6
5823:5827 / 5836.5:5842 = 10.9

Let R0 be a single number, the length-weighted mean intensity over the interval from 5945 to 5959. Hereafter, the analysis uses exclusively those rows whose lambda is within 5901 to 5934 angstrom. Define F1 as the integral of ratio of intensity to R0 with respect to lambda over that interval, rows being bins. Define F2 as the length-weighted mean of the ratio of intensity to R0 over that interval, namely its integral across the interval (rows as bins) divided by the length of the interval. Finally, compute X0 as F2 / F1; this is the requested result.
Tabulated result 0.0303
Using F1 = 32.66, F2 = 0.990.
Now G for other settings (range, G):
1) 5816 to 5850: 5819.72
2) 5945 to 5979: 5952.54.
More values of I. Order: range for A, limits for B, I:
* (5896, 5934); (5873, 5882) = 0.98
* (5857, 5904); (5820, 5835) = 0.93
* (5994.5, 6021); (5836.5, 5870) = 0.97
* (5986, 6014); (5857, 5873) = 0.99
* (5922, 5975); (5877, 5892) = 1.02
